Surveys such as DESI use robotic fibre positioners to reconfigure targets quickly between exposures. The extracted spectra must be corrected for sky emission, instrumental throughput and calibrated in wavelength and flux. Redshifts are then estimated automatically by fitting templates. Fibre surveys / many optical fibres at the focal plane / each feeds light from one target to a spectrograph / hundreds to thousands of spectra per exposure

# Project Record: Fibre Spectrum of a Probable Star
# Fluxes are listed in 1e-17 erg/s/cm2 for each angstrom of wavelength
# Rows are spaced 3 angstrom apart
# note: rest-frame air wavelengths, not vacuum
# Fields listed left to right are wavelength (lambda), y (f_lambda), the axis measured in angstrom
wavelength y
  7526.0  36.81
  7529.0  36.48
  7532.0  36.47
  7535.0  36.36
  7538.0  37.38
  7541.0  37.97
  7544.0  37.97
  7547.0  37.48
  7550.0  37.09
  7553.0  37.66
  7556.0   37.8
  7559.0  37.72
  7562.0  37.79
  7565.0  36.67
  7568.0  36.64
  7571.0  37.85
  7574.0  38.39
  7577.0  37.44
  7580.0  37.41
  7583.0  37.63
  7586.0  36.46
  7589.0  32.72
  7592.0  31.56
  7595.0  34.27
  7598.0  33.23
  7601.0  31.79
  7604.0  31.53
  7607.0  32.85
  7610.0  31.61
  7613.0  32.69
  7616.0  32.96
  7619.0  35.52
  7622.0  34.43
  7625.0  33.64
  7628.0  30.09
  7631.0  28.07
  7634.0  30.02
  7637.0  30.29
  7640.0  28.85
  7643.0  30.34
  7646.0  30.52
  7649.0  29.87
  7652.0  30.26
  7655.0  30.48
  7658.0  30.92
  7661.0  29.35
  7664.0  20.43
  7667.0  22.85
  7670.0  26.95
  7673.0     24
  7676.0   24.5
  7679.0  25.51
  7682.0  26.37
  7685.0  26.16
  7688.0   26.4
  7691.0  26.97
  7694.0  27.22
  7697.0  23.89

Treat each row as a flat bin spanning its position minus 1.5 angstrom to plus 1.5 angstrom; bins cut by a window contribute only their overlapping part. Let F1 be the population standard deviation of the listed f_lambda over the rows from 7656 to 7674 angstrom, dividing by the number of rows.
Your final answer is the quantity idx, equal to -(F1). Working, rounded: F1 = 3.7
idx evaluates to -3.7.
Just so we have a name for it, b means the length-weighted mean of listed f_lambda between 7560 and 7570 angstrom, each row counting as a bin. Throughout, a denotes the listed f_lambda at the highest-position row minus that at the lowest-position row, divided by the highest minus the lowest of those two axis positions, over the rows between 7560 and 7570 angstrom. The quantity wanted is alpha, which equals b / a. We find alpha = -194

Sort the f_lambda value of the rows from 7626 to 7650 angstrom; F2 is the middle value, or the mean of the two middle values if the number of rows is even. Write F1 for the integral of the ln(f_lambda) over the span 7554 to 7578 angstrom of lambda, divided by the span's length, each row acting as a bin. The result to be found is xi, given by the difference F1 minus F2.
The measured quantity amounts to -26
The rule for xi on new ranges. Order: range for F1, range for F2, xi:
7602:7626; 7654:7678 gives -22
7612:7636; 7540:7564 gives -34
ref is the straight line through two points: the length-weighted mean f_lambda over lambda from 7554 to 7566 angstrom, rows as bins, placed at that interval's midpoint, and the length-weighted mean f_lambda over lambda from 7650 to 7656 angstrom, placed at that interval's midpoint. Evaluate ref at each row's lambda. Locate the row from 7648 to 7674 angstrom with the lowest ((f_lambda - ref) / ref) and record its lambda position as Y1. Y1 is 7664.0 angstrom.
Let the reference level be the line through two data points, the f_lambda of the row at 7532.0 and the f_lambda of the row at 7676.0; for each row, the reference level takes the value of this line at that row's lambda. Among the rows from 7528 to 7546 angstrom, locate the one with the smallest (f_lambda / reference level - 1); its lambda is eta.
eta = 7529.0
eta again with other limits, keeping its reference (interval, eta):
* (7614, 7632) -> 7631.0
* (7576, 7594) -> 7592.0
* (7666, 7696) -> 7667.0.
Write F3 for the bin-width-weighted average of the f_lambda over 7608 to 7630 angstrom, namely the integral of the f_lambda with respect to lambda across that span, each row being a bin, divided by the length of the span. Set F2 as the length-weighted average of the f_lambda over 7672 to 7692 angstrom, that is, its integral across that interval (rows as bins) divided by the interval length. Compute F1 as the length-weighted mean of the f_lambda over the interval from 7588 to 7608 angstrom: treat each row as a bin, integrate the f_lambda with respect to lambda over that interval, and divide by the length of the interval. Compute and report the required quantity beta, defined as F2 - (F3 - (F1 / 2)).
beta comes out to 9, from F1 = 32.6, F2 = 25.7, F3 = 33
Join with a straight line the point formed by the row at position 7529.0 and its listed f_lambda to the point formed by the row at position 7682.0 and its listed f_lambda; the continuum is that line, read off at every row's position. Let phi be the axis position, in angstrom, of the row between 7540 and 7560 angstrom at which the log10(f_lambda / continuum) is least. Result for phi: 7550.0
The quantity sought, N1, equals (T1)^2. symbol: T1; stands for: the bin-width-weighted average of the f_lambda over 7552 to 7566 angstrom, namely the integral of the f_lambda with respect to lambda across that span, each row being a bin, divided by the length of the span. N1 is 1410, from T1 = 38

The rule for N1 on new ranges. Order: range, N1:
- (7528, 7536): 1328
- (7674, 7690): 664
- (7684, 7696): 707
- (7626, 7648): 890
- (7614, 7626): 1163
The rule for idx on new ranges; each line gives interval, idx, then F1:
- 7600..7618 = -0.6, 0.6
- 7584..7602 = -1.7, 1.7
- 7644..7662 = -0.5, 0.5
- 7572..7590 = -1.9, 1.9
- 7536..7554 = -0.3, 0.3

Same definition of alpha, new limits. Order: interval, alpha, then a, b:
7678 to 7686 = 240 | 0.11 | 26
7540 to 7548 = -463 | -0.08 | 38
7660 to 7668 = -22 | -1.08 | 24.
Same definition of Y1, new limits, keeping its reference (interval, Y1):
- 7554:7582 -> 7565.0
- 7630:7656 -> 7631.0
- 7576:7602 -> 7592.0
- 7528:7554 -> 7529.0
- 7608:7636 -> 7631.0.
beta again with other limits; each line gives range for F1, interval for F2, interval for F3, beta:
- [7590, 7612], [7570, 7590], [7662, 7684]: 29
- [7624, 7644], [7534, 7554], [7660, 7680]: 28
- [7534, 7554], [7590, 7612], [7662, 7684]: 27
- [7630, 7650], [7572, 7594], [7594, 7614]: 18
